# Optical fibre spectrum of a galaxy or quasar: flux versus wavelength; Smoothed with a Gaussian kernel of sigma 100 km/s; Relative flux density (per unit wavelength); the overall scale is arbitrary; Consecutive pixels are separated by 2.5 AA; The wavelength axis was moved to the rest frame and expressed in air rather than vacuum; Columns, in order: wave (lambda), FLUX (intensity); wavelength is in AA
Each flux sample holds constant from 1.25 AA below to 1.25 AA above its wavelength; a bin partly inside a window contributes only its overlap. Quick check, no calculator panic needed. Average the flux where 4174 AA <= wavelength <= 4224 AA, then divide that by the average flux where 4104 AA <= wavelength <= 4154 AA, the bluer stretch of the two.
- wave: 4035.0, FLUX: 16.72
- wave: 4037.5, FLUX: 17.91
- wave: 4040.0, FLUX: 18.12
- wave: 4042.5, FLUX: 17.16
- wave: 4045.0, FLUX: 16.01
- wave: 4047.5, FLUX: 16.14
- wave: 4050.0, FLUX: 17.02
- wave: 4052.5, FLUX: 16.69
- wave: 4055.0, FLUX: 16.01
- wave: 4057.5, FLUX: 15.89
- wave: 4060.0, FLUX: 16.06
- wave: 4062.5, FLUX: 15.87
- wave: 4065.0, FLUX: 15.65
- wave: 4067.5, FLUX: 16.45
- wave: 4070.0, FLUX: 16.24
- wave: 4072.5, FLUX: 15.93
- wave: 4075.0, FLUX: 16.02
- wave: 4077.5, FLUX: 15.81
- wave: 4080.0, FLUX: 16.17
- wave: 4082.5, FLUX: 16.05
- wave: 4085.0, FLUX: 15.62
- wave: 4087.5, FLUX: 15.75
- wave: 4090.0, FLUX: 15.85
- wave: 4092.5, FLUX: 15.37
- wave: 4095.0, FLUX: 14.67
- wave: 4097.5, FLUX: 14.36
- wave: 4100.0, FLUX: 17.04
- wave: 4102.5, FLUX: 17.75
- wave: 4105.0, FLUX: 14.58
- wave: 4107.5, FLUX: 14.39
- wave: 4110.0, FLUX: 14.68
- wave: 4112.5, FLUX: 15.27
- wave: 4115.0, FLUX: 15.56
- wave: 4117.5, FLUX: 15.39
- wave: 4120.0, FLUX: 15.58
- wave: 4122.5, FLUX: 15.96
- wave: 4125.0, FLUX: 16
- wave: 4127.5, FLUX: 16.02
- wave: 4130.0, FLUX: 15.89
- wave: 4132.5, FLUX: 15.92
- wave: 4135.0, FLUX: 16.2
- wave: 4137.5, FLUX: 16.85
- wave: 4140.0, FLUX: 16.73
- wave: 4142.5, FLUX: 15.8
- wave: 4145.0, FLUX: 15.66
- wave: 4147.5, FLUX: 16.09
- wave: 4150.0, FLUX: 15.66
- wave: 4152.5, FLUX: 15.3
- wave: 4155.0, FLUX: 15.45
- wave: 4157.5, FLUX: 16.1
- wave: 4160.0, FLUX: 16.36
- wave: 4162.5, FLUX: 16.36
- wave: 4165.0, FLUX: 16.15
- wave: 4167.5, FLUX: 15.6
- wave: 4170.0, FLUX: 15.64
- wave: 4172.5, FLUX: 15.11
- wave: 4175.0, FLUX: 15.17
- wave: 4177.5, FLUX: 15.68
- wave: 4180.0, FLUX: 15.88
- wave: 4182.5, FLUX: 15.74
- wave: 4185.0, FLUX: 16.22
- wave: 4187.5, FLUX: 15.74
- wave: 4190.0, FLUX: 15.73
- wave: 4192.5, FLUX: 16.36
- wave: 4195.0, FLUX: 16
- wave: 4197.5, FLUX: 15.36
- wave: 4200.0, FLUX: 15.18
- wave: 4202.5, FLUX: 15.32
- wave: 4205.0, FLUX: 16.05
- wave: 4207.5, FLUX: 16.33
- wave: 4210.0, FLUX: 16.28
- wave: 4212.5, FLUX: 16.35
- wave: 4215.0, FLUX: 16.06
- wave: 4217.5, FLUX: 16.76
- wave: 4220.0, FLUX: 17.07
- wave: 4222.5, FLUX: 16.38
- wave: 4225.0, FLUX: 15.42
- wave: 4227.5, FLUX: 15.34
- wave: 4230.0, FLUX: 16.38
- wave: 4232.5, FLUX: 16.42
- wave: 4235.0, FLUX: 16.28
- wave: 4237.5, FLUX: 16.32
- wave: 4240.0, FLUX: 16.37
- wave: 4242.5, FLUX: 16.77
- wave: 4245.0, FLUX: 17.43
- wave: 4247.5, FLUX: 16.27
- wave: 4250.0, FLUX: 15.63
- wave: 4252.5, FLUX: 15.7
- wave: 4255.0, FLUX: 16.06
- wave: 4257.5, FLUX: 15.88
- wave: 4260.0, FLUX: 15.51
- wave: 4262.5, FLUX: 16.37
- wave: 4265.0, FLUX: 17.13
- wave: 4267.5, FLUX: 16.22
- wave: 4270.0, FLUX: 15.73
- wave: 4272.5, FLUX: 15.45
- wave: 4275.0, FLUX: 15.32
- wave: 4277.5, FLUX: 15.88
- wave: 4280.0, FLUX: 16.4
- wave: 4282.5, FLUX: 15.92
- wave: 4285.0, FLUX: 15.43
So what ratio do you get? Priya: 1.02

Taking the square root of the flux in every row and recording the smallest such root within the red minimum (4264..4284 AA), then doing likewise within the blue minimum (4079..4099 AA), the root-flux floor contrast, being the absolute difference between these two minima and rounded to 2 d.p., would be 0.12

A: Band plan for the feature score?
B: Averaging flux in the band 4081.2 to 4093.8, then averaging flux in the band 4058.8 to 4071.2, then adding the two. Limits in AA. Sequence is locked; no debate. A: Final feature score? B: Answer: 31.8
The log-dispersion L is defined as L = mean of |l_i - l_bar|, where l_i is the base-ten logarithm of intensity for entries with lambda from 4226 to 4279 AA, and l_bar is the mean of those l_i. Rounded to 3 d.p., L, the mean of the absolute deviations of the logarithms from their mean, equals 0.012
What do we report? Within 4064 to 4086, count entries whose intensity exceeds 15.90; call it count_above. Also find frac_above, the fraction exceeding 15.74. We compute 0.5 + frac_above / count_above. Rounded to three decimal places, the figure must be 0.630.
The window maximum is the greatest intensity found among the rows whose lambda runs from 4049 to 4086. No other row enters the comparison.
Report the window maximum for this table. 17.02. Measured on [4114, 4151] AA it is 16.85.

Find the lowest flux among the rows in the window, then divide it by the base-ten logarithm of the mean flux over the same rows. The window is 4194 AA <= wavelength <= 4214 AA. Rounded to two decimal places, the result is 12.65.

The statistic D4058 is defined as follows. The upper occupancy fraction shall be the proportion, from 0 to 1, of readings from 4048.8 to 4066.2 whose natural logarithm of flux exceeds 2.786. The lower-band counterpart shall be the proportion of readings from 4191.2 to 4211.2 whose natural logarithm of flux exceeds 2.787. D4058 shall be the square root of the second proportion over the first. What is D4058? 1.1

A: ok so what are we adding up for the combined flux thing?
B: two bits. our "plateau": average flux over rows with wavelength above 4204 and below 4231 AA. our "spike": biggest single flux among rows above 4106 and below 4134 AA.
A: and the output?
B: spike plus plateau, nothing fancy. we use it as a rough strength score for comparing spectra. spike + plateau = 32.2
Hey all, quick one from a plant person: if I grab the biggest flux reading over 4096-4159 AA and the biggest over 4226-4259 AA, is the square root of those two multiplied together 17.6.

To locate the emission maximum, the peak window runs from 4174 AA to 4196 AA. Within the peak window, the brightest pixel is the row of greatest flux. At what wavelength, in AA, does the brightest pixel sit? 4192.5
